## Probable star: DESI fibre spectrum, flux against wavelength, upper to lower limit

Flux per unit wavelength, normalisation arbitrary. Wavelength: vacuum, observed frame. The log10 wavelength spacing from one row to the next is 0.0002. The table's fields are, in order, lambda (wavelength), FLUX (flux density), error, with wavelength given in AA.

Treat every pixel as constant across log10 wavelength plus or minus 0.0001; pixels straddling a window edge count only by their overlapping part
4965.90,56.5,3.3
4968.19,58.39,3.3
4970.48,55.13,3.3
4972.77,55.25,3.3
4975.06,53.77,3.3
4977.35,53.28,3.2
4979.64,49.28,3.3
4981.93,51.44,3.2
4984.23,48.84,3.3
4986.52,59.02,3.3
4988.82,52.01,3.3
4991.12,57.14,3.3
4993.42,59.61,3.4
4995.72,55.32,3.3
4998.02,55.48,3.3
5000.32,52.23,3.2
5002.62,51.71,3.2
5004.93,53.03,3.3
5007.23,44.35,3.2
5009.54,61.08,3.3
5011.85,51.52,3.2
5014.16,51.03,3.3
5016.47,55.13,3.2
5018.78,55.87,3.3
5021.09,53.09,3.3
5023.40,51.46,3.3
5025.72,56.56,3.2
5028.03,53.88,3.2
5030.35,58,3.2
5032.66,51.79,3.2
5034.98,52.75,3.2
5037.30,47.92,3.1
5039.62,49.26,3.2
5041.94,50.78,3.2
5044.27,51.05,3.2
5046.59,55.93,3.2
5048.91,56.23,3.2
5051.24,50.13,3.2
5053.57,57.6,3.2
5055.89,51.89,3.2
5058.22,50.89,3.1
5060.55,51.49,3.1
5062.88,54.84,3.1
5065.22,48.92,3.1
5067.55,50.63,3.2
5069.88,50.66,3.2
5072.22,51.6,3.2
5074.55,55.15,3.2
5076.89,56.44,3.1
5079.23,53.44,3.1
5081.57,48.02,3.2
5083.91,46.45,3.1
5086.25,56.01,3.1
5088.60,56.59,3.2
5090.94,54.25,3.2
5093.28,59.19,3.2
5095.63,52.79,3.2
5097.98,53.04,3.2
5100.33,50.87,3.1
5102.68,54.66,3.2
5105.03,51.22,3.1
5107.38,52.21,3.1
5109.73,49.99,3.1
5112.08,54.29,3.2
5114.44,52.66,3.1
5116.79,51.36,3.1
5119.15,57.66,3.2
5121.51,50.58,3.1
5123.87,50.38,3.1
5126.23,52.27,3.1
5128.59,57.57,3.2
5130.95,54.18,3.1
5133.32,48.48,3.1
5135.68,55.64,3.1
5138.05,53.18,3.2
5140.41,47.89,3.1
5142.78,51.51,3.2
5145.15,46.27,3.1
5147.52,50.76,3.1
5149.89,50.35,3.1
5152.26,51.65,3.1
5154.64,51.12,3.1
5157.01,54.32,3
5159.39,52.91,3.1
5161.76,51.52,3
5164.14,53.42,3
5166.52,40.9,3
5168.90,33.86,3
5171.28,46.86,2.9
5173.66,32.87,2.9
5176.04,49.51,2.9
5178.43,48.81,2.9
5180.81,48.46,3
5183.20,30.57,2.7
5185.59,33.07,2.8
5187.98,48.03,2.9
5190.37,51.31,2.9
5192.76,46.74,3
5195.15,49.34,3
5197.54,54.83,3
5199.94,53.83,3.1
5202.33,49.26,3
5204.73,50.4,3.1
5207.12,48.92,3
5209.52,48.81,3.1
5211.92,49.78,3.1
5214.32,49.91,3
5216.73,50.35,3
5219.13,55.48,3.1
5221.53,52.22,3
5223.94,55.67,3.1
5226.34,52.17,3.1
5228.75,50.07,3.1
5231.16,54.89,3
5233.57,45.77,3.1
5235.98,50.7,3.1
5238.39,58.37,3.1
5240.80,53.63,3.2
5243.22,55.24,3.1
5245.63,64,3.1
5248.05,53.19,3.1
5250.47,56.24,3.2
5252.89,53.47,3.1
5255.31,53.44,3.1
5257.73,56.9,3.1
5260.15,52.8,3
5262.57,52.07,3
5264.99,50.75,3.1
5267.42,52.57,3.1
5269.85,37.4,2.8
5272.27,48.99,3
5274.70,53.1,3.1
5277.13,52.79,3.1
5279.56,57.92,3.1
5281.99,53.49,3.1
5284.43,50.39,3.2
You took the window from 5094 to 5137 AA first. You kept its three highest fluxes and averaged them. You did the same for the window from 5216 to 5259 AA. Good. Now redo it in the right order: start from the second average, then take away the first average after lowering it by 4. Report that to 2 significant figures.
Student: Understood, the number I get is 6.8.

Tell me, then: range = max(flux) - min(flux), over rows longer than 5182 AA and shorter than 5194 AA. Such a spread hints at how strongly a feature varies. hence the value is 21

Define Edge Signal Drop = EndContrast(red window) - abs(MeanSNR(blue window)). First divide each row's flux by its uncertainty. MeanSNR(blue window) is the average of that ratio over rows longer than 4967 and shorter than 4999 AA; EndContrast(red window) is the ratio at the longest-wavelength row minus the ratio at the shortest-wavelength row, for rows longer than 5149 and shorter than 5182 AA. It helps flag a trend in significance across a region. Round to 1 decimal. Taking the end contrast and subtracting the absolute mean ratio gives -16.7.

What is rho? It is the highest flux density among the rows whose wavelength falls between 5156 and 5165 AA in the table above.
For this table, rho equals 54.32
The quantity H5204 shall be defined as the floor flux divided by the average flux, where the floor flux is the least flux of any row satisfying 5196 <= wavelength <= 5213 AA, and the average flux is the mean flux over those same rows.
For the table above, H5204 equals 0.960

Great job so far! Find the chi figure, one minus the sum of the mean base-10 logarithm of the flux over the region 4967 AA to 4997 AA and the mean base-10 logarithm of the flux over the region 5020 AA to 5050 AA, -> -2.46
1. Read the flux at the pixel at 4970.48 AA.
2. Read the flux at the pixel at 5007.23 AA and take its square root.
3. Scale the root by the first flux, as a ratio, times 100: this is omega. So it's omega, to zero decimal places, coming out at 12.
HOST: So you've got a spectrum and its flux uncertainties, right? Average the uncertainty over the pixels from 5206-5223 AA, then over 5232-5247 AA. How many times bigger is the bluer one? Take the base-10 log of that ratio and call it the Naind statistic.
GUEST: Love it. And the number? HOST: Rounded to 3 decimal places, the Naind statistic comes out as -0.010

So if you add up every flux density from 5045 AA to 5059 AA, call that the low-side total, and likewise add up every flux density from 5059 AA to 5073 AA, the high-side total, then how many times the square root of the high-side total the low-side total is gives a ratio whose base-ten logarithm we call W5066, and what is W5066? 1.26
